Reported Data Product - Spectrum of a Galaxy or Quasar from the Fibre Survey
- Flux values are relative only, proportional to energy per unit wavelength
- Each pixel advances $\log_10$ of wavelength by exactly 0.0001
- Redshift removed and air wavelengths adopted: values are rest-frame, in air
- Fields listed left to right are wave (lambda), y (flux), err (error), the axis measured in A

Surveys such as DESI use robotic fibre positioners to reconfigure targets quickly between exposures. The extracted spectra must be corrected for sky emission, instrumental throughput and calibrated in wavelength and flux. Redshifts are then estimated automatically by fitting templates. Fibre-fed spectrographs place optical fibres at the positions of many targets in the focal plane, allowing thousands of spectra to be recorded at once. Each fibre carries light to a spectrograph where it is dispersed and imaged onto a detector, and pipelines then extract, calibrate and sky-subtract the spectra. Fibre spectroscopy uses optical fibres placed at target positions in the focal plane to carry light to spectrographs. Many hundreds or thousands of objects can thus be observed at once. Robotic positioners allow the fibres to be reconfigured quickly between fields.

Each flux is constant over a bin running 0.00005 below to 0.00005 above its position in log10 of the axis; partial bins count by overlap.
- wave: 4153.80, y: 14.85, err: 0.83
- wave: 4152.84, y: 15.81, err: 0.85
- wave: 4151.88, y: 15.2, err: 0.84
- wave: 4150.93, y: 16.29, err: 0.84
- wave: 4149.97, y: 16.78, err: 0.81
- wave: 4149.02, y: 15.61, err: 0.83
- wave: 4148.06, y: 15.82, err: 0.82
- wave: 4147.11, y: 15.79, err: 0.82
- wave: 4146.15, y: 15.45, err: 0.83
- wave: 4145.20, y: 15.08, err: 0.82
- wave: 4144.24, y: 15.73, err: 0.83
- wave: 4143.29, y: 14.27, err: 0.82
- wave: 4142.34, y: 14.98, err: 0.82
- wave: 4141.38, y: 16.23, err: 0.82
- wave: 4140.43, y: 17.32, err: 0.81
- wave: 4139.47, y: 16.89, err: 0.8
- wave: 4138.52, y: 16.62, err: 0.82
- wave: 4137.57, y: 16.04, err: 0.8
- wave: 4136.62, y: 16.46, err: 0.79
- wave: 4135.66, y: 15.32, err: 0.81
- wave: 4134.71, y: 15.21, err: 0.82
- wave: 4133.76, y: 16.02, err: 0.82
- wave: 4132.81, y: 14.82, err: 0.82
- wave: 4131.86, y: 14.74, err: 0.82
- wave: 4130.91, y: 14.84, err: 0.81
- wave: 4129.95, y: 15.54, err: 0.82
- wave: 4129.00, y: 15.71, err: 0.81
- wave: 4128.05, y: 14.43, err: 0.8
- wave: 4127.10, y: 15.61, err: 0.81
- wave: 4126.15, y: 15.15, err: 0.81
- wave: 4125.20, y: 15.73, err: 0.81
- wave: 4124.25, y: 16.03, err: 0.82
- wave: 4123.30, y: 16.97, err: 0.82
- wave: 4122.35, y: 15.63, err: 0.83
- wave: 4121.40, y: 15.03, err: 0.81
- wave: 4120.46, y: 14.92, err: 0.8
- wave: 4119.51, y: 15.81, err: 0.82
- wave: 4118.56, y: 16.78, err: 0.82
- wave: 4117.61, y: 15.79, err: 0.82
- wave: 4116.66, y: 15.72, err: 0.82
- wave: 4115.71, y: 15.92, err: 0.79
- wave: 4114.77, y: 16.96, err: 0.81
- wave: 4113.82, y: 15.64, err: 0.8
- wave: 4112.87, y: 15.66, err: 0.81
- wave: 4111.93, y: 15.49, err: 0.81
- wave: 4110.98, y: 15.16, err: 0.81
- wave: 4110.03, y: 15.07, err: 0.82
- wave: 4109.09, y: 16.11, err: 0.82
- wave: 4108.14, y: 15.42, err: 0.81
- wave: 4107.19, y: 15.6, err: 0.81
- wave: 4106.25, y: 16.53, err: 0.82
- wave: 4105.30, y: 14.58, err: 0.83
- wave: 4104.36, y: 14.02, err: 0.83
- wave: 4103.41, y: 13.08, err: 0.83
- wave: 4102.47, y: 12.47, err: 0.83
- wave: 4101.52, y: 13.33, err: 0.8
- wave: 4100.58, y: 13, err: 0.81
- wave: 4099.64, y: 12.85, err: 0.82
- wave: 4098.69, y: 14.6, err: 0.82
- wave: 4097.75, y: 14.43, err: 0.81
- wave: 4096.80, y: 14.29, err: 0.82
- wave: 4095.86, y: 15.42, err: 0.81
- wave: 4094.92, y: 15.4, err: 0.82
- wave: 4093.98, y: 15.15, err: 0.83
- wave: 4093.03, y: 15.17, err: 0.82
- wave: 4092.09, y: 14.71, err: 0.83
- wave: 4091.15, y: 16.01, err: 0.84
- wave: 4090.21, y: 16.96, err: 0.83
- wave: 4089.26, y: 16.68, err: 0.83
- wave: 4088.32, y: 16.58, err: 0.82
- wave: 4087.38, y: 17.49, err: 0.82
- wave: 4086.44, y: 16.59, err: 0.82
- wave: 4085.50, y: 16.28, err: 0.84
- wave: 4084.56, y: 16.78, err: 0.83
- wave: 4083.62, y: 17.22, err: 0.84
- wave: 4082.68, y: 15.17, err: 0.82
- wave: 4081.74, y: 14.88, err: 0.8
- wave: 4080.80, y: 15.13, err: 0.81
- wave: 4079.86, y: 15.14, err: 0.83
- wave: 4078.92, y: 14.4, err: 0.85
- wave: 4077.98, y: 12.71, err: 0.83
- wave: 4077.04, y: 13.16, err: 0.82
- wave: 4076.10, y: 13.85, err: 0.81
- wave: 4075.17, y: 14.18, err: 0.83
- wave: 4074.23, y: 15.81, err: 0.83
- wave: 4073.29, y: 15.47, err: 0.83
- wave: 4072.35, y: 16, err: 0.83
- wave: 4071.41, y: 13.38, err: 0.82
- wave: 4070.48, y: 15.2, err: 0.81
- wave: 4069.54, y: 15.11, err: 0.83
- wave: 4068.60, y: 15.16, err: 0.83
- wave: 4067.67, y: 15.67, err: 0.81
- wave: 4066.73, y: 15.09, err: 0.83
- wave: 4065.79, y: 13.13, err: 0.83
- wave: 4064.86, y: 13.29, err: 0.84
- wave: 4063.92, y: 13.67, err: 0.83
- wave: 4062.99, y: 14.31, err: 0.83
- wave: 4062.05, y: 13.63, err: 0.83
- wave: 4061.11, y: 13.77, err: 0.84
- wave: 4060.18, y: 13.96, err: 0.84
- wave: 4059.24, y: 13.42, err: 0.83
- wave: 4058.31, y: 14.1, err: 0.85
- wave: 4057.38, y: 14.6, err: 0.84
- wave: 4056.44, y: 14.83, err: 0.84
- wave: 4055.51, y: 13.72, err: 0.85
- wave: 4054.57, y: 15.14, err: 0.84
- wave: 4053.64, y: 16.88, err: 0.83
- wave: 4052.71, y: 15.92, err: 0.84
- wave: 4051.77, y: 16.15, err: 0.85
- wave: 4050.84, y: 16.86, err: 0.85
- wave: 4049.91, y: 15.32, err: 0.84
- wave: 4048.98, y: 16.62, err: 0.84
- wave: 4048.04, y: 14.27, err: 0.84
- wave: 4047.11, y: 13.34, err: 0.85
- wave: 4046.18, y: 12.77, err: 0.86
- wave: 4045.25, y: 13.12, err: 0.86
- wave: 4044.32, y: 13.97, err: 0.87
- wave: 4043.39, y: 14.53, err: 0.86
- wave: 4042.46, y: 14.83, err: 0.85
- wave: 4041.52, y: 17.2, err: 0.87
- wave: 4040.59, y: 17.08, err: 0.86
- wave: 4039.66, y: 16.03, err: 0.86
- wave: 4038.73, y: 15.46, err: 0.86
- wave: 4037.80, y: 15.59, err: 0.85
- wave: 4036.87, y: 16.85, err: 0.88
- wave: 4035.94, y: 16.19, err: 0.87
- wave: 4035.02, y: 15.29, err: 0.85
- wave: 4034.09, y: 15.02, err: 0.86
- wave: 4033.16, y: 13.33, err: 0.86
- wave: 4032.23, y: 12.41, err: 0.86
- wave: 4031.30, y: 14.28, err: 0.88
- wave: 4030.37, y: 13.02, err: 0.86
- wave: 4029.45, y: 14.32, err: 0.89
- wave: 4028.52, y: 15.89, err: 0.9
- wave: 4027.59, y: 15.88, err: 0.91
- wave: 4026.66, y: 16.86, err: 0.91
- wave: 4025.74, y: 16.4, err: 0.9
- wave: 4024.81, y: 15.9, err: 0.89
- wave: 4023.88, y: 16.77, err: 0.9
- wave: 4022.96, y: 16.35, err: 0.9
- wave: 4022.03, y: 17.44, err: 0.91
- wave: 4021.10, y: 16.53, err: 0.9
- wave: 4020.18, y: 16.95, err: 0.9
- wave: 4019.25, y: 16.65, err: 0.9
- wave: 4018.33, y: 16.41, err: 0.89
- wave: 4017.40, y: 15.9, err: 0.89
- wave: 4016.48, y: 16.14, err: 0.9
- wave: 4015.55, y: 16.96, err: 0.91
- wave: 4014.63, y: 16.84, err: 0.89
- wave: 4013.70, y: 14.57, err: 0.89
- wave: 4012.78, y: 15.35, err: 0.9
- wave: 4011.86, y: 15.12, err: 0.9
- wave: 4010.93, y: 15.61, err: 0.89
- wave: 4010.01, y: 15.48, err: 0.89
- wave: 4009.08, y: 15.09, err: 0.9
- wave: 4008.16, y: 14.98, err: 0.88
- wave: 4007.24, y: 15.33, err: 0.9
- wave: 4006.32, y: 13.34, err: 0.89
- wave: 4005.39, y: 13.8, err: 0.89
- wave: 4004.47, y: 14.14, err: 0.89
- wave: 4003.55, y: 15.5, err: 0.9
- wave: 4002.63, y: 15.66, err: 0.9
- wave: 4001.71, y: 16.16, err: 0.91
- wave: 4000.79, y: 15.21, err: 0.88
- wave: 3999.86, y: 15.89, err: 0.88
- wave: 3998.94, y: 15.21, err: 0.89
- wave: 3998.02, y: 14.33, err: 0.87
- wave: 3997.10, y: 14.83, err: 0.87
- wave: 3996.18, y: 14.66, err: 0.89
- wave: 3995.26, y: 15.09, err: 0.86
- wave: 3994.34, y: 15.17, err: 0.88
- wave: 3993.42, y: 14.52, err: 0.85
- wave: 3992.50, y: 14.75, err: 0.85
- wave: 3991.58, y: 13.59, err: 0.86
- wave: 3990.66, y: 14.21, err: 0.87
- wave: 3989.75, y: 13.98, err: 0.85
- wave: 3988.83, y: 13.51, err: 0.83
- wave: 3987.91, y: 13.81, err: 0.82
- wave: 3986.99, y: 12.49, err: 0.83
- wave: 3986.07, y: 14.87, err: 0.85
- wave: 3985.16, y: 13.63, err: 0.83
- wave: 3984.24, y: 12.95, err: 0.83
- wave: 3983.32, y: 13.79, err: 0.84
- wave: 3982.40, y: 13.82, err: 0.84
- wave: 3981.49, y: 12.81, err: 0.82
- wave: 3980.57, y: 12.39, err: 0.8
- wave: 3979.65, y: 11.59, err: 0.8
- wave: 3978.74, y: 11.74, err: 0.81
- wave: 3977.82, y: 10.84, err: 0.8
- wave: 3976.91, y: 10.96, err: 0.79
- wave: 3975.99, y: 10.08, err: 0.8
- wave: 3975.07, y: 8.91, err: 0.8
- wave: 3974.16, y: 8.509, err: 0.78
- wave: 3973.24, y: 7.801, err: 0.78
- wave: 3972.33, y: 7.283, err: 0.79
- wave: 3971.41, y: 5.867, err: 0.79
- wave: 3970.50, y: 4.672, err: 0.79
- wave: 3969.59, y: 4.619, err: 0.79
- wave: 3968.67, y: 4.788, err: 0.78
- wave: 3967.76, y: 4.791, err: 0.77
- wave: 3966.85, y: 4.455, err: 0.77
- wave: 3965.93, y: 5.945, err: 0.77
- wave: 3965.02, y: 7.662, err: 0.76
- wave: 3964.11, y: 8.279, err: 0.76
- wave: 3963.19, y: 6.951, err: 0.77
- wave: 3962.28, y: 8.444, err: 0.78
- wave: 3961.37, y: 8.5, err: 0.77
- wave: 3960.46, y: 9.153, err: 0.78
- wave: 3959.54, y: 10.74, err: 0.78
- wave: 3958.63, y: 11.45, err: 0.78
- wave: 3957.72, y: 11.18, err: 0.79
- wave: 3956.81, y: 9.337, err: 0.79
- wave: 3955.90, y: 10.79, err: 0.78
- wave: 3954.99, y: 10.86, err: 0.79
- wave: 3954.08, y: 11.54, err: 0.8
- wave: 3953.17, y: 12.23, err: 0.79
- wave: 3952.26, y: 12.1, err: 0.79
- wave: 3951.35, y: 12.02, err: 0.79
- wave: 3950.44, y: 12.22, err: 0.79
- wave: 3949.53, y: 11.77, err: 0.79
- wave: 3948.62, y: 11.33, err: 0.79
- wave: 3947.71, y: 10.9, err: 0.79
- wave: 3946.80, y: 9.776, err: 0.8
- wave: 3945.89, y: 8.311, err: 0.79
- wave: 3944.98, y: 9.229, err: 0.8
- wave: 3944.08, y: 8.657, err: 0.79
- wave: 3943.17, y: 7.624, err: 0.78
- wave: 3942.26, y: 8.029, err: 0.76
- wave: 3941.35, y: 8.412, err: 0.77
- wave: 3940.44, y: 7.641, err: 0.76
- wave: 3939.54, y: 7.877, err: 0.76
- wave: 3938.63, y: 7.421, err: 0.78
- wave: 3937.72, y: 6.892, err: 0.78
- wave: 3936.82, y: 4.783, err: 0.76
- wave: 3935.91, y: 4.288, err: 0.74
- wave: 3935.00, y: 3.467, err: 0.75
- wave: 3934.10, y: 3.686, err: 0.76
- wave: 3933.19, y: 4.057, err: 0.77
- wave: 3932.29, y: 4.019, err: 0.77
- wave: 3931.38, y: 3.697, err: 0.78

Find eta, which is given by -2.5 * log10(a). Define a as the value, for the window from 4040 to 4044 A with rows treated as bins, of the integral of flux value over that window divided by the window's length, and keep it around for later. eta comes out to -3.00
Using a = 15.8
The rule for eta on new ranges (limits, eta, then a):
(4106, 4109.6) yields -3.00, 15.9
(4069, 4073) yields -2.94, 14.9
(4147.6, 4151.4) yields -3.02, 16.1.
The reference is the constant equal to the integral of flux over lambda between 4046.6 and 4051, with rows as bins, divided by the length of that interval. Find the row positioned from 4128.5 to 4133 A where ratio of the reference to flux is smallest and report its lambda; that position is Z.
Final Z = 4129.00 A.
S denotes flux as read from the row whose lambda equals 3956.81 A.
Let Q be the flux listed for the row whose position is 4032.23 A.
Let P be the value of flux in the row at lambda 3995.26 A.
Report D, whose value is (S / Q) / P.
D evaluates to 0.050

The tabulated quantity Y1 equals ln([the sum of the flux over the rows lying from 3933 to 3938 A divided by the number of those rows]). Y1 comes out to 1.51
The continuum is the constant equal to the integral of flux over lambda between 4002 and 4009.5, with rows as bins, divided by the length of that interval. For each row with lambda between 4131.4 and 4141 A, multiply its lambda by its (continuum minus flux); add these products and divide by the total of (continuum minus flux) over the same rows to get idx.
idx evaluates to 4137.9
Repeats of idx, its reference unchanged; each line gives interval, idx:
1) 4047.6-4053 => 4051.0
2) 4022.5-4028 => 4025.2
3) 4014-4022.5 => 4018.5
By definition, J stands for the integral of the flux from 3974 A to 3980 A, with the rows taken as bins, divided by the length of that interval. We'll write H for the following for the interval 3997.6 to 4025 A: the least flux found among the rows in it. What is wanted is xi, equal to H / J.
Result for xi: 1.3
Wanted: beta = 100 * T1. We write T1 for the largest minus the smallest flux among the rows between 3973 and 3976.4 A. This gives 228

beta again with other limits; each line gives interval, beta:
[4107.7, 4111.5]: 104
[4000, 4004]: 95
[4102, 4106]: 211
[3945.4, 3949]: 302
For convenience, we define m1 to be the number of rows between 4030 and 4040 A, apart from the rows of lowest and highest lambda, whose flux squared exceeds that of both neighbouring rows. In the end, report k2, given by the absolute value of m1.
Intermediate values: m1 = 2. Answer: 2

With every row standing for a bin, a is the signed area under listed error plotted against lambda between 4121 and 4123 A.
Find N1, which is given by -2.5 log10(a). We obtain -0.537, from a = 1.64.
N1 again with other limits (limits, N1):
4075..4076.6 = -0.297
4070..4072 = -0.533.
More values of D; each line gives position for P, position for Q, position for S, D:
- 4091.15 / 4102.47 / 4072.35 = 0.080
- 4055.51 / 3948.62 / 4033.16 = 0.086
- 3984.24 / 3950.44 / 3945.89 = 0.053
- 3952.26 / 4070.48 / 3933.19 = 0.022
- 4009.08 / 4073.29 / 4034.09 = 0.064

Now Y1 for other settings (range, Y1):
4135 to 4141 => 2.80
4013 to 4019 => 2.78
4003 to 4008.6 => 2.68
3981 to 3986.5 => 2.61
